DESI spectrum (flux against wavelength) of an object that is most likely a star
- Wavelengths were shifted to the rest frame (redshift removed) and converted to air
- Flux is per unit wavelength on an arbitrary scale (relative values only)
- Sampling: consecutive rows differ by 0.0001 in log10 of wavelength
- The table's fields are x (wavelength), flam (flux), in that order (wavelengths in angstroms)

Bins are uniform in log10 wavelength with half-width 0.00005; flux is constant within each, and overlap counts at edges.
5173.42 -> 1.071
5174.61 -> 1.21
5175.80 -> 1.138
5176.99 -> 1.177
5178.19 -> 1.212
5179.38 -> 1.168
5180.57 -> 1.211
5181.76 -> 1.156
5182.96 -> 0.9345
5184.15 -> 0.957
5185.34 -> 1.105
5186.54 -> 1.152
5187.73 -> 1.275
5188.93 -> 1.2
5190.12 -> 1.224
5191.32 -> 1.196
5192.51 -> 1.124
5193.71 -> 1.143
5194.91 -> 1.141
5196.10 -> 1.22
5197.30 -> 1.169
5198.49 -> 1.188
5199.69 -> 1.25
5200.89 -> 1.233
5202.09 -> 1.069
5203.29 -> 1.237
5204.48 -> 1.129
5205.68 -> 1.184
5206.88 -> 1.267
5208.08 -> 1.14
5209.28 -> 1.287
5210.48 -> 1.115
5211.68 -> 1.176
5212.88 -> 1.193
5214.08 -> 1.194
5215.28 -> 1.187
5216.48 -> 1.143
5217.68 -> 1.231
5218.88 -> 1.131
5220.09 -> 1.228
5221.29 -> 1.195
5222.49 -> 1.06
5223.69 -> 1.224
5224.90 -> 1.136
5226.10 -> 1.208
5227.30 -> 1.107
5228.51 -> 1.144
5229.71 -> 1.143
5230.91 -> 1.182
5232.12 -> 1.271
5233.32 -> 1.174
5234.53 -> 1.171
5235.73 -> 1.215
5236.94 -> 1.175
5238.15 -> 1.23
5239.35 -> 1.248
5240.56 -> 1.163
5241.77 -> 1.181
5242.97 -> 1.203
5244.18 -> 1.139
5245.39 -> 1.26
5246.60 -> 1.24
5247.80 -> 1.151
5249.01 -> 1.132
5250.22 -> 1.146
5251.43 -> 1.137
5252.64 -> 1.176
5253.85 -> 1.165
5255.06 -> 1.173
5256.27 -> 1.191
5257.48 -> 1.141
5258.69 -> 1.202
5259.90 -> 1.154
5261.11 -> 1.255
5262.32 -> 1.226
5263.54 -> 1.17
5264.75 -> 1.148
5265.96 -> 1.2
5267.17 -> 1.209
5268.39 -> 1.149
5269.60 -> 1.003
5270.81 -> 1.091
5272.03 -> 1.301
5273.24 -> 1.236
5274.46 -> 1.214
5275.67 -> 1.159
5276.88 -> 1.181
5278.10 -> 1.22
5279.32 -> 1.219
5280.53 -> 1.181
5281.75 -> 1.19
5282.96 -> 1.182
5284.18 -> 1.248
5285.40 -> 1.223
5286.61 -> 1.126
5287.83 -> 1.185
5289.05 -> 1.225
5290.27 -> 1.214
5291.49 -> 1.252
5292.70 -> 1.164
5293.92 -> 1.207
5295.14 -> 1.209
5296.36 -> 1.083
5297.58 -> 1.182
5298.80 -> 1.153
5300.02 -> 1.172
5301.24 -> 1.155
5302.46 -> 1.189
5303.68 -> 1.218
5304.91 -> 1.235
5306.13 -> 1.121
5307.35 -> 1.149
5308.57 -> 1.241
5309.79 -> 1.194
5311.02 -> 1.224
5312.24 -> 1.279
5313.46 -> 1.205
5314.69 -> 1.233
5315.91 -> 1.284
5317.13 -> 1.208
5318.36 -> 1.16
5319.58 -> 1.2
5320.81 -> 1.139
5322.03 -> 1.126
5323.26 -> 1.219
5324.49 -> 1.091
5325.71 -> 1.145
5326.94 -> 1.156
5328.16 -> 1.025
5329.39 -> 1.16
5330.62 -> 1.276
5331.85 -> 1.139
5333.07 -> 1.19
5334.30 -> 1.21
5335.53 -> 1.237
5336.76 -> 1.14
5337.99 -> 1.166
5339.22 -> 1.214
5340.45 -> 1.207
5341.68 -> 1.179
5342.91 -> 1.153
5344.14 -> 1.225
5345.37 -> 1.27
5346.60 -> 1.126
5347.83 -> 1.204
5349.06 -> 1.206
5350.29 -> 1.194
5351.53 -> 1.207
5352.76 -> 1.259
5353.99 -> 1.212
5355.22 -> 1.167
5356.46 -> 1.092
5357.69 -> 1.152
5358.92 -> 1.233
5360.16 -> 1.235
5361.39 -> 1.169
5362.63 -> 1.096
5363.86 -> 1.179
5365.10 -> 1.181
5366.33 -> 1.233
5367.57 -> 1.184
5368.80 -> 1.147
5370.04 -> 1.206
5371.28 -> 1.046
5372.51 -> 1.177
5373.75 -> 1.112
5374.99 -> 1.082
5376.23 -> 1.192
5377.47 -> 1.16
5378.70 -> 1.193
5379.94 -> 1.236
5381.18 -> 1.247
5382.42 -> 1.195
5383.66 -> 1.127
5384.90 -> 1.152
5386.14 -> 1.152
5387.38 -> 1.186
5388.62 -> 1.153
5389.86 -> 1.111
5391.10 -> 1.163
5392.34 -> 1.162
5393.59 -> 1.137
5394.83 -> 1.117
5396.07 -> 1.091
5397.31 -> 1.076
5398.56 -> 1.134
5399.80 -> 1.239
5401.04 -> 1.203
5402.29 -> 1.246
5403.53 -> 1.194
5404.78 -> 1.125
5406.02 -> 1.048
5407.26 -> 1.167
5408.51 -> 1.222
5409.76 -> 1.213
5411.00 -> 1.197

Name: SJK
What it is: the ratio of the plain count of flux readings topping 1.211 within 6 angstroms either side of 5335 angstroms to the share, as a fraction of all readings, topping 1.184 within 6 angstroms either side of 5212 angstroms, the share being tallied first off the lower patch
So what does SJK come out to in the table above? 5.0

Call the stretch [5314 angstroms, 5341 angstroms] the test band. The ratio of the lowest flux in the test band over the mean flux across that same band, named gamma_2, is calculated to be 0.87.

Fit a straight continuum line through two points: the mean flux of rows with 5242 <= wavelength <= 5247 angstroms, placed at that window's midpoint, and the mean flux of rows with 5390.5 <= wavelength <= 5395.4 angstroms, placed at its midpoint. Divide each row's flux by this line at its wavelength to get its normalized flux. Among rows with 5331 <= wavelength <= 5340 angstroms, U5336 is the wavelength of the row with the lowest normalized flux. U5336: 5331.85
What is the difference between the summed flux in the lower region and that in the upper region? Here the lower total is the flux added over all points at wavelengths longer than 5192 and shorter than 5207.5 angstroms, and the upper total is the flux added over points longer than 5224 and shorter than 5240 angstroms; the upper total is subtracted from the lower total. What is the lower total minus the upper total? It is -0.05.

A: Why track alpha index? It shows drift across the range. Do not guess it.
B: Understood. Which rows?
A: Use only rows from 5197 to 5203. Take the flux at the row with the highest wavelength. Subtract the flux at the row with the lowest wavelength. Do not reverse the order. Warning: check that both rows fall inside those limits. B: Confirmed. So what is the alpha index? -0.10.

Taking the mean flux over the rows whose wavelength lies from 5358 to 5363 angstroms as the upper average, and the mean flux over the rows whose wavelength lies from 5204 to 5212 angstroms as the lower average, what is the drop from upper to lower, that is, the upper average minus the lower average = 0.00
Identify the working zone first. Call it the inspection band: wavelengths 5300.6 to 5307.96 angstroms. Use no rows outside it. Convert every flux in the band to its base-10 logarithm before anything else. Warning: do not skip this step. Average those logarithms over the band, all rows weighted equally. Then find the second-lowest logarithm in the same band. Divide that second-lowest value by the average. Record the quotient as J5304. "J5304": 0.852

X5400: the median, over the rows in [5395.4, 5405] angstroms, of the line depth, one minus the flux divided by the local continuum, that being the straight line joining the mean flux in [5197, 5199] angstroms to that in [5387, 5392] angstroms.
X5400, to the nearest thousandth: -0.011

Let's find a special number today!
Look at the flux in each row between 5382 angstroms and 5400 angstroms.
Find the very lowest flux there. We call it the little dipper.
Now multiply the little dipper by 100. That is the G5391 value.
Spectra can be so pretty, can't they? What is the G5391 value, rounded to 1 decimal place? 107.6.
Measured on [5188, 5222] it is 106.9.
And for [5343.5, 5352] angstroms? 112.6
